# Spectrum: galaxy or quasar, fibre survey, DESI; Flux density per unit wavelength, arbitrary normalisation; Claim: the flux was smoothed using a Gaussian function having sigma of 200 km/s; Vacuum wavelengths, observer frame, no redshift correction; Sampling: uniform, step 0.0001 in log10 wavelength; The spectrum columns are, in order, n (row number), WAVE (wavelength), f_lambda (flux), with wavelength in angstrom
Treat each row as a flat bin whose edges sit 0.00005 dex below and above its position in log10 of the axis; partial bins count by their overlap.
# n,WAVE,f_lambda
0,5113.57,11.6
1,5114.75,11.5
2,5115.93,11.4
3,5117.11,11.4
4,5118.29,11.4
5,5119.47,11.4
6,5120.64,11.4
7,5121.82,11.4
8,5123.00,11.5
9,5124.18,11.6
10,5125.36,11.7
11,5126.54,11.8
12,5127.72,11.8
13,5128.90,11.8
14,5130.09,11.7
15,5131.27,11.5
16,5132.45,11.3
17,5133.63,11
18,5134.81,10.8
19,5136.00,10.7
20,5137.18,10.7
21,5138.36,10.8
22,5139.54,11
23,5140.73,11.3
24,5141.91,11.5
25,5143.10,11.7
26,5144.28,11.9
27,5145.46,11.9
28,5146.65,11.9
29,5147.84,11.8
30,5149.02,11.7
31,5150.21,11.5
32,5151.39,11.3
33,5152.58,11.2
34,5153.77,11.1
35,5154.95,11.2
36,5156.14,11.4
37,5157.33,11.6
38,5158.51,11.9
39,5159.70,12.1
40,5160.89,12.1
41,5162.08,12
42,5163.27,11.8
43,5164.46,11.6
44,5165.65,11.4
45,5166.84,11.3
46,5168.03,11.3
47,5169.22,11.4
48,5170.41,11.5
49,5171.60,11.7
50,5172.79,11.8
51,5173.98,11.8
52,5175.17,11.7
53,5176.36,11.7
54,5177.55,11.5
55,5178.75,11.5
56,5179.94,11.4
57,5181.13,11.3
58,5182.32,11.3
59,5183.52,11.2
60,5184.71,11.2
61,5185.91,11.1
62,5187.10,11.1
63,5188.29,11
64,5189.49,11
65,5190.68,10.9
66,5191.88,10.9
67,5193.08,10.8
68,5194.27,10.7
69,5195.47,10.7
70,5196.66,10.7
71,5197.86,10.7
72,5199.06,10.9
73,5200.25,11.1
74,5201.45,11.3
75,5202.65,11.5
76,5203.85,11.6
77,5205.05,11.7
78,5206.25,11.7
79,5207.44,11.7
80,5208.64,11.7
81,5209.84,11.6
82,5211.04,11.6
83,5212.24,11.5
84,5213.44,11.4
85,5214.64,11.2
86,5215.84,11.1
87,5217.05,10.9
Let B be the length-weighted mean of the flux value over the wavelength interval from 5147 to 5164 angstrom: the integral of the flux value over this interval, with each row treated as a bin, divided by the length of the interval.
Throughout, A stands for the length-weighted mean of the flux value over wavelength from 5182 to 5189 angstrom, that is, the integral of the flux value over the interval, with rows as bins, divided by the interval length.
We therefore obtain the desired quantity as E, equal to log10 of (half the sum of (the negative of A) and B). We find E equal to -0.6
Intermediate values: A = 11.1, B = 11.6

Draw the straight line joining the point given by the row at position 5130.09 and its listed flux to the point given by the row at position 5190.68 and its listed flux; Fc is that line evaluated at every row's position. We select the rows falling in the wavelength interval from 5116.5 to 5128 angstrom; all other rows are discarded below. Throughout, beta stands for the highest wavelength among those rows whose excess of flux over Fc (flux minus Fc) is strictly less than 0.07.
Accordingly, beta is 5127.72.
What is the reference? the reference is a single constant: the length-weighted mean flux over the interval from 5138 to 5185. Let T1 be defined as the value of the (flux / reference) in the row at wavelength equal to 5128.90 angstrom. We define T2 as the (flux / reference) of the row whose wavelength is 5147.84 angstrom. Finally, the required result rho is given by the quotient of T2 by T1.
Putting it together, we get 1.000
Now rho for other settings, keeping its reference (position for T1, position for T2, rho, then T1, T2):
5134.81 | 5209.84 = 1.074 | 0.94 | 1.01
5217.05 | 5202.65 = 1.055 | 0.94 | 1.00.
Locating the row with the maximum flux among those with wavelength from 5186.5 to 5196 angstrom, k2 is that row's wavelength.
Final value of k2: 5187.10 angstrom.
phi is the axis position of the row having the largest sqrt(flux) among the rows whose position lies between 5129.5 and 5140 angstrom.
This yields 5130.09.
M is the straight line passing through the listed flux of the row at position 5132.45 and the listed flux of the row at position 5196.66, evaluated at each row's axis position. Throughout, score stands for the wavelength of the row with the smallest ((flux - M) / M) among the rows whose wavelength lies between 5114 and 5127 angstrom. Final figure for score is 5115.93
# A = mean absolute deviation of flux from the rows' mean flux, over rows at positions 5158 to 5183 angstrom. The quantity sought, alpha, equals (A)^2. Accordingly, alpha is 0.05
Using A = 0.22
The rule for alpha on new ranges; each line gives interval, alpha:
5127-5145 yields 0.14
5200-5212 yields 0.02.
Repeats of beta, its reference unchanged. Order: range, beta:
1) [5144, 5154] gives 5153.77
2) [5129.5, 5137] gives 5136.00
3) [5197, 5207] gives 5197.86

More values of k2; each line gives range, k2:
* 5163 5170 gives 5163.27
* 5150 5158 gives 5157.33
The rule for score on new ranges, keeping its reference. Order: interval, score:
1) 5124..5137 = 5136.00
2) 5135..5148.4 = 5136.00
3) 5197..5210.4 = 5197.86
